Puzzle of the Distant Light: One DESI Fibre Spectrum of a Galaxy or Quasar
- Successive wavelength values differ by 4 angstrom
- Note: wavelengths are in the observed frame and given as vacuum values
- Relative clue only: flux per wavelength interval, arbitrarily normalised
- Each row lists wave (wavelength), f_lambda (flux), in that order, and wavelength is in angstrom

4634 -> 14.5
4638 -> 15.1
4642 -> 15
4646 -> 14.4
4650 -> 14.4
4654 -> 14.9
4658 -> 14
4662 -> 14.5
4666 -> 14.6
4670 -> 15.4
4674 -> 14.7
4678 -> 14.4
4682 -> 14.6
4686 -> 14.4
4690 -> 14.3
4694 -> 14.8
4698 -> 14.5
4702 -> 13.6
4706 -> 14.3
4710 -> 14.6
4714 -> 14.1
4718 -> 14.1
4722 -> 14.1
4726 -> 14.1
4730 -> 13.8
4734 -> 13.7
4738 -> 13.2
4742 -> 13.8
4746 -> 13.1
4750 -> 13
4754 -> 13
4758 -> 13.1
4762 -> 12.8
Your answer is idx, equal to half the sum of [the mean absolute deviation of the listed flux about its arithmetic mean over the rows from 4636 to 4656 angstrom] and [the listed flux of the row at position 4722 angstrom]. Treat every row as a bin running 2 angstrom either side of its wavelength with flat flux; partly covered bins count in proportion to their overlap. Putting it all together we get 7.19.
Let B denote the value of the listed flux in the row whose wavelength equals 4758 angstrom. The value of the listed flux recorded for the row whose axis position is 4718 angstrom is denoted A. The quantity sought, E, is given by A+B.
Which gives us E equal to 27.2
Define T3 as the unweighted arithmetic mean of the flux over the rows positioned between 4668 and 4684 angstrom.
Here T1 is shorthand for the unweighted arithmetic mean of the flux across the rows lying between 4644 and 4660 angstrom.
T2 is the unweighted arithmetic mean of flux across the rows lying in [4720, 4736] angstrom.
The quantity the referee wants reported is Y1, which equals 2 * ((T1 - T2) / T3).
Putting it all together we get 0.068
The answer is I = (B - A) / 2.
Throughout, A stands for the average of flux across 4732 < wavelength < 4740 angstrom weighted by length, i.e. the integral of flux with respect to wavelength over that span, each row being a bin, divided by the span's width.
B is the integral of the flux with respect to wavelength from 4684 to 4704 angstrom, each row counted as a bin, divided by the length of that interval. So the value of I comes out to 0.4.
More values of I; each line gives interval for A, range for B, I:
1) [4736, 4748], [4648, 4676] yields 0.6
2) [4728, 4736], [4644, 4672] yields 0.4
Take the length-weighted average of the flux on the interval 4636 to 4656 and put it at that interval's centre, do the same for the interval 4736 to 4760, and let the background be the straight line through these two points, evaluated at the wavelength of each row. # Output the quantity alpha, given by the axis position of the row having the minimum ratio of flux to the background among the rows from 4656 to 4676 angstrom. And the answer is 4658 angstrom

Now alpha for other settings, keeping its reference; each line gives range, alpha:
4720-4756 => 4750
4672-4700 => 4678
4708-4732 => 4730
